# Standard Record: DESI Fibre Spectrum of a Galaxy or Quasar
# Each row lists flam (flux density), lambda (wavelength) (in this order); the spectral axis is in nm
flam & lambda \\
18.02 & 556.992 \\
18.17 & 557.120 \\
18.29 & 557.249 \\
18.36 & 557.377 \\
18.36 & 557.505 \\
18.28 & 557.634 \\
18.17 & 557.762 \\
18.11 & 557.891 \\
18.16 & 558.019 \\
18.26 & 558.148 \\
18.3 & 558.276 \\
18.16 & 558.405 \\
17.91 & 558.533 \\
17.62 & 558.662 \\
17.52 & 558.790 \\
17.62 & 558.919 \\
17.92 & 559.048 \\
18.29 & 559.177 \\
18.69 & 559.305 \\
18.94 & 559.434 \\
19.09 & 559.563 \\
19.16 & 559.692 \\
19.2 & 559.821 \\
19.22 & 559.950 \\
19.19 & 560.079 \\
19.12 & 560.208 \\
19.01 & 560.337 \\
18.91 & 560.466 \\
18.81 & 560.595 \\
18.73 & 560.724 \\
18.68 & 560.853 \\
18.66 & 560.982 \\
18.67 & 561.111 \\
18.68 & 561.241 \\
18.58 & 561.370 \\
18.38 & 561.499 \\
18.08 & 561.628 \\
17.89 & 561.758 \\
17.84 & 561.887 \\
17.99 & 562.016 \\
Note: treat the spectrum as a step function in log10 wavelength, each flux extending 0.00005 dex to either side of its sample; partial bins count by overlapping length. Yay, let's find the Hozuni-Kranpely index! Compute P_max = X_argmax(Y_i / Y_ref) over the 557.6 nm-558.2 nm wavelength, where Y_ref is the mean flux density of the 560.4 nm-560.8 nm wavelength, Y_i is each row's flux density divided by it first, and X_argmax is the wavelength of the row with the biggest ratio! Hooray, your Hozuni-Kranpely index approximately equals 557.634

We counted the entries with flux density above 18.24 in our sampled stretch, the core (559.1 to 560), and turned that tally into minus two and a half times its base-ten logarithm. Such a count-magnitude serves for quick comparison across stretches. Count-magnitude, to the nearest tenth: -2.1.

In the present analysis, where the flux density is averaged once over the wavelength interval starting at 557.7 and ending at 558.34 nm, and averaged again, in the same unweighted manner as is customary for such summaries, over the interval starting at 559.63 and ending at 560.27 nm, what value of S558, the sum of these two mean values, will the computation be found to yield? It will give 37.4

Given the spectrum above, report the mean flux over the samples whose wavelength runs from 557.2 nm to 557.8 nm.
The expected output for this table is 18.3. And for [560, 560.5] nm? 19.1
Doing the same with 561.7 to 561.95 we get 17.9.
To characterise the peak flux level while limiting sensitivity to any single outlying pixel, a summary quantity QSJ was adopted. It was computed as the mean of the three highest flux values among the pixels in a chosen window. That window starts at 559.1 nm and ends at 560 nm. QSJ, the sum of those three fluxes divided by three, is 19.2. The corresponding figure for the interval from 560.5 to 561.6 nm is 18.7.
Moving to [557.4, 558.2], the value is 18.3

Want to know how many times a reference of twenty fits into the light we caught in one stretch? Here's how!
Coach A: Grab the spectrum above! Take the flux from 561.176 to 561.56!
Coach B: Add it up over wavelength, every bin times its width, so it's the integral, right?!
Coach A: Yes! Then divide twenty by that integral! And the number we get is 2.8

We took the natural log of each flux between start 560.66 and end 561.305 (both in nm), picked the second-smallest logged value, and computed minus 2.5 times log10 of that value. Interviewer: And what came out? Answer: -1.17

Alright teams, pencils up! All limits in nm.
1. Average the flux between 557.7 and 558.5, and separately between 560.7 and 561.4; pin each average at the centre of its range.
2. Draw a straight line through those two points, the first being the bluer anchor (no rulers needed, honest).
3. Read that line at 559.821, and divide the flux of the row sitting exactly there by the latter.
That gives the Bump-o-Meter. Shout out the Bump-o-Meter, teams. 1.04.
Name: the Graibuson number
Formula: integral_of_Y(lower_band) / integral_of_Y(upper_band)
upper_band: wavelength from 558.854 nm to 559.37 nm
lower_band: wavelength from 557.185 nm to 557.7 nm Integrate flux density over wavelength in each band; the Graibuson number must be 1.01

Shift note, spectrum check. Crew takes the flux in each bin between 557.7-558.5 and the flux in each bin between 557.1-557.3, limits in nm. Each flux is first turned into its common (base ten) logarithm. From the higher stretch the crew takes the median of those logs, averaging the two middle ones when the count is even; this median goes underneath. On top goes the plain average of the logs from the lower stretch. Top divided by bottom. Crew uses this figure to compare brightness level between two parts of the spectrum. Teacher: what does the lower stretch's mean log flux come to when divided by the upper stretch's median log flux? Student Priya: 1.00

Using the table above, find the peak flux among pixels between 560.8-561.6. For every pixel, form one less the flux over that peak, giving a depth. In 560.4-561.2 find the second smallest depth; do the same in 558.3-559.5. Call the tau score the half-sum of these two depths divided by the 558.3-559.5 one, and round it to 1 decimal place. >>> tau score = 7.0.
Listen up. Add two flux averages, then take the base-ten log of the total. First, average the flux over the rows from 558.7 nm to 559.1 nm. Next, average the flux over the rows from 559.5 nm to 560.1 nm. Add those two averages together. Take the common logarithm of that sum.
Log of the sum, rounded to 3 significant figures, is 1.57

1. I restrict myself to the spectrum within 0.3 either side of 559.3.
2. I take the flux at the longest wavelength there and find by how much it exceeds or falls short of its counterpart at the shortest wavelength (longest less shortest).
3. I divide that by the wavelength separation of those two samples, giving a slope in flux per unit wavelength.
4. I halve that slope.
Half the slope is 1.14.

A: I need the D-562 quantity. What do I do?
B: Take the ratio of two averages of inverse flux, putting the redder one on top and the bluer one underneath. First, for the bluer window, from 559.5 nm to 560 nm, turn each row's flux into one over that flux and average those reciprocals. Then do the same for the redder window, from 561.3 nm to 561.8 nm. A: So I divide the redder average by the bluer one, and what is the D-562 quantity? 1.05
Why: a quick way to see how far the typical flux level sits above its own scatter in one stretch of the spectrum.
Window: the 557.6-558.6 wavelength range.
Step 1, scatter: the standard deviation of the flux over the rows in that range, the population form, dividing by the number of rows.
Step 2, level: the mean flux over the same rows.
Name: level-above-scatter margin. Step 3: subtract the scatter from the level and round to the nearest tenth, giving 18.1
